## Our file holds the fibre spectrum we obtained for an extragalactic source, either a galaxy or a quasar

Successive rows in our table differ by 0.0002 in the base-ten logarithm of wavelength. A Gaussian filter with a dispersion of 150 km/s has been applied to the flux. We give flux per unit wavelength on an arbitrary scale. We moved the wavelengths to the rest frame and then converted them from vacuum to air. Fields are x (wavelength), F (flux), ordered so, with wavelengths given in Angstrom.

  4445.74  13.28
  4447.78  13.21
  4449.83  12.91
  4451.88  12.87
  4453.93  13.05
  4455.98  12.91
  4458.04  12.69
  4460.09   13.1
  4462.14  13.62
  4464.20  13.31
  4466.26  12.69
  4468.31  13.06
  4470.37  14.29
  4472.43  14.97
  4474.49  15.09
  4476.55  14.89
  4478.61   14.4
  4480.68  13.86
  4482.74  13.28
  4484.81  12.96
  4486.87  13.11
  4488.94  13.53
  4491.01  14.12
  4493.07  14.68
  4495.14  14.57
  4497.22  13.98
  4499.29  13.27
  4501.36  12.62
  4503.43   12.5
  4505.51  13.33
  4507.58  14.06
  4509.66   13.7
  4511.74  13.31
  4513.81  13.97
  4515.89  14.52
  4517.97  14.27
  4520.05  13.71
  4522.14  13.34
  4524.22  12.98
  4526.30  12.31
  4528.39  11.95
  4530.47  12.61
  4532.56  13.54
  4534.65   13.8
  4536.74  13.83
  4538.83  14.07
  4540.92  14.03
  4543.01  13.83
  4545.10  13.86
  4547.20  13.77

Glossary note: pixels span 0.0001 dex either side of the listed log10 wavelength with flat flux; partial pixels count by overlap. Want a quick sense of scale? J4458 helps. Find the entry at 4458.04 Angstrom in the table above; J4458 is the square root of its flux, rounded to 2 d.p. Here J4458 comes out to 3.56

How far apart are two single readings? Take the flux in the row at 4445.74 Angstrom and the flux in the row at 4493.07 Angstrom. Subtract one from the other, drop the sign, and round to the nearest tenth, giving 1.4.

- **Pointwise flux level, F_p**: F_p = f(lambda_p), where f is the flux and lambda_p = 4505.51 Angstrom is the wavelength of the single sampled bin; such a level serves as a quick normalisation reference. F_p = 13.33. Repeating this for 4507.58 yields 14.06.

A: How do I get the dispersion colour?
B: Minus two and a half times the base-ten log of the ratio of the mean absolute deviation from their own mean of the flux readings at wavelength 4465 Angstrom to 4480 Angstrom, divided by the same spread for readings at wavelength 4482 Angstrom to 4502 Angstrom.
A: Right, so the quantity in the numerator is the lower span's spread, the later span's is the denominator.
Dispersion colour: -0.29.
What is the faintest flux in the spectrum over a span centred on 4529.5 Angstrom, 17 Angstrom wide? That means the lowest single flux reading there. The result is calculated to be 11.95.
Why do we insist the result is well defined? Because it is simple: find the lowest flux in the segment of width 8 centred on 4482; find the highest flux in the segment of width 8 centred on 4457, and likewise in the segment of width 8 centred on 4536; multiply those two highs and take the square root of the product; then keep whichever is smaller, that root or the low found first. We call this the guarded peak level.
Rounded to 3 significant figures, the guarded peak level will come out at 13.0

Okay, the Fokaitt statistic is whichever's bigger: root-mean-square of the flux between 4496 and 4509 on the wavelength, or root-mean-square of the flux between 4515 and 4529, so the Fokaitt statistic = 13.3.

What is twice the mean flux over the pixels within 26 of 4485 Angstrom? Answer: 27.4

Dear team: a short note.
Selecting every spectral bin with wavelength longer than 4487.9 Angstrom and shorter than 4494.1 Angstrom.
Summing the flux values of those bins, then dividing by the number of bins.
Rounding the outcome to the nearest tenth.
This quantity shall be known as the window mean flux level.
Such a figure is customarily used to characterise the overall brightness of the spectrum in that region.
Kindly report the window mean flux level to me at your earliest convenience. 14.1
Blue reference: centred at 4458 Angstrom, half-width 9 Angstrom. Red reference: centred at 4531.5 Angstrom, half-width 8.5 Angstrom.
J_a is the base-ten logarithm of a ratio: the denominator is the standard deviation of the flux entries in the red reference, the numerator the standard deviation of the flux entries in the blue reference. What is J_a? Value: -0.42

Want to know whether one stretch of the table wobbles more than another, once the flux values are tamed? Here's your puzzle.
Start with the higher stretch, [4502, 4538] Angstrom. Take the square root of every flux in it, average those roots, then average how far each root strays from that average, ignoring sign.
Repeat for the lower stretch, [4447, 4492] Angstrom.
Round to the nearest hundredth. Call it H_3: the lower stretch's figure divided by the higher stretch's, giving 1.08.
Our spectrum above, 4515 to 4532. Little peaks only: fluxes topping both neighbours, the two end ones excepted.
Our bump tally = 0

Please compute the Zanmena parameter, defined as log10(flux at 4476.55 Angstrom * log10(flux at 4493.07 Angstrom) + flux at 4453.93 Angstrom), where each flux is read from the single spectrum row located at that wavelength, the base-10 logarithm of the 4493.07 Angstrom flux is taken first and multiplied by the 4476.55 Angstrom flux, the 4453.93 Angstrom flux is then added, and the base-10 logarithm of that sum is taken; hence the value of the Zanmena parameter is 1.48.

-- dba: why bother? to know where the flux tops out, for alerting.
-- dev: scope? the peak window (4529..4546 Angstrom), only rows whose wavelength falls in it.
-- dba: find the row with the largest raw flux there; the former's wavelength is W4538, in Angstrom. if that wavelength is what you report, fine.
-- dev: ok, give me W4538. 4538.83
